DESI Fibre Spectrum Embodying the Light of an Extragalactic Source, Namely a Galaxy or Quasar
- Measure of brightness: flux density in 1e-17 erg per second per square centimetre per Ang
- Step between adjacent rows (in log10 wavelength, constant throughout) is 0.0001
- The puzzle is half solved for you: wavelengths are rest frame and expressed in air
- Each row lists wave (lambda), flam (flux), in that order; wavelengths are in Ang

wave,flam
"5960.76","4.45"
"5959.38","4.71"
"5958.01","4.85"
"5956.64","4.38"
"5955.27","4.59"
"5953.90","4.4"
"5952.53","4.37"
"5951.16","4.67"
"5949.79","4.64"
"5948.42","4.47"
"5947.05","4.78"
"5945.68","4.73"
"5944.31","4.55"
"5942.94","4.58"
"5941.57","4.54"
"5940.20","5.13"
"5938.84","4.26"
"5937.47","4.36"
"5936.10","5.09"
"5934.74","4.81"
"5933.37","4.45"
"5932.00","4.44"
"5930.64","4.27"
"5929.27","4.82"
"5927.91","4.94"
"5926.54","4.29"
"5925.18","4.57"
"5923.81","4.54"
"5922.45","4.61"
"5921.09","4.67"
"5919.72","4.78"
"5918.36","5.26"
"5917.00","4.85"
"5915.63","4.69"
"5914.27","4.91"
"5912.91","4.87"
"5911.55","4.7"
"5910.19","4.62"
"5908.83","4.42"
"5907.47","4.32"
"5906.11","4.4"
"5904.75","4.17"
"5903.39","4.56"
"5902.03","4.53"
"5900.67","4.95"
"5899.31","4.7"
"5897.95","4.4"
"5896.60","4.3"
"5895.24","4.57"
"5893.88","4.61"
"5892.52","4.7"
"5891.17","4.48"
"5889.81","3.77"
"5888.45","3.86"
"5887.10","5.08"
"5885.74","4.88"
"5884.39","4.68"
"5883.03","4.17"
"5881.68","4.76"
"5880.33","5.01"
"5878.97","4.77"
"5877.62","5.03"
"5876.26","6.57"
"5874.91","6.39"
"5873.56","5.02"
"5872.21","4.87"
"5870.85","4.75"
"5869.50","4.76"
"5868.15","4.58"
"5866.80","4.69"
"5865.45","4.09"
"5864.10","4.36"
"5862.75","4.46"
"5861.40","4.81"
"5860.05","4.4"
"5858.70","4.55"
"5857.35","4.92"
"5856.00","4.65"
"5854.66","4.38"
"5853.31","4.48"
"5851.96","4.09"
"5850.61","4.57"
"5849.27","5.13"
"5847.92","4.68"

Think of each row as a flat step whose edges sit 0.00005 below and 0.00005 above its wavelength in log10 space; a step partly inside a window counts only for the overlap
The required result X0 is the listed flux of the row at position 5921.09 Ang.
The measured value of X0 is 4.67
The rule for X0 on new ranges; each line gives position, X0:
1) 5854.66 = 4.38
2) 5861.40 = 4.81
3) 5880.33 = 5.01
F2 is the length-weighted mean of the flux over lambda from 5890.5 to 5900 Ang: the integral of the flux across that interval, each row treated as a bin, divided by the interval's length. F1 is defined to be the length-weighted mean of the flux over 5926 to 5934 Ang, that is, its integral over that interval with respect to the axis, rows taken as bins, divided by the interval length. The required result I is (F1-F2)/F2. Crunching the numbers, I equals 0.000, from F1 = 4.54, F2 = 4.54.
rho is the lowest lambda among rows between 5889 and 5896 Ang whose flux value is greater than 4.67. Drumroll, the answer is 5892.52 Ang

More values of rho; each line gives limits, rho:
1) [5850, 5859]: 5857.35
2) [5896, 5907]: 5899.31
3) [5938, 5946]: 5940.20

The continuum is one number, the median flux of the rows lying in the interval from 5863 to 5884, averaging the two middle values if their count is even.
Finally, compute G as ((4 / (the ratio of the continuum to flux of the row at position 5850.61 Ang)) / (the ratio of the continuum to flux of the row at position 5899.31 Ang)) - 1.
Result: 2.79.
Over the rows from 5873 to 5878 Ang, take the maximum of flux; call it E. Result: 6.57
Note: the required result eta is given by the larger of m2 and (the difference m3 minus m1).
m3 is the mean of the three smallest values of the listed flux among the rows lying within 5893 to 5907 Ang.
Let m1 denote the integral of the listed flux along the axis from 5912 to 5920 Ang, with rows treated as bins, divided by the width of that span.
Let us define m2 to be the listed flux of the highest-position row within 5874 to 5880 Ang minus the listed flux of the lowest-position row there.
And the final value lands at -0.61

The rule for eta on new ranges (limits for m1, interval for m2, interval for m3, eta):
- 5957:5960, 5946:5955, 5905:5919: -0.36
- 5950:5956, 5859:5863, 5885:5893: 0.06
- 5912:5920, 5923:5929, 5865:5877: 0.40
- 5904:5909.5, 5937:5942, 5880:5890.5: 0.18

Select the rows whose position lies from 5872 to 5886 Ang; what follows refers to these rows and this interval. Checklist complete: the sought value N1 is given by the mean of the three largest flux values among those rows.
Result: 6.00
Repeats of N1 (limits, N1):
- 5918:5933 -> 5.01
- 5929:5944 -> 5.01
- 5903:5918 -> 4.88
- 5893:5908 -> 4.75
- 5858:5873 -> 4.81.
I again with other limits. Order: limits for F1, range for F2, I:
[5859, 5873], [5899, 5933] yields -0.011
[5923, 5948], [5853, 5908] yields -0.012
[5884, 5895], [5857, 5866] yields 0.001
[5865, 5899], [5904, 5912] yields 0.073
